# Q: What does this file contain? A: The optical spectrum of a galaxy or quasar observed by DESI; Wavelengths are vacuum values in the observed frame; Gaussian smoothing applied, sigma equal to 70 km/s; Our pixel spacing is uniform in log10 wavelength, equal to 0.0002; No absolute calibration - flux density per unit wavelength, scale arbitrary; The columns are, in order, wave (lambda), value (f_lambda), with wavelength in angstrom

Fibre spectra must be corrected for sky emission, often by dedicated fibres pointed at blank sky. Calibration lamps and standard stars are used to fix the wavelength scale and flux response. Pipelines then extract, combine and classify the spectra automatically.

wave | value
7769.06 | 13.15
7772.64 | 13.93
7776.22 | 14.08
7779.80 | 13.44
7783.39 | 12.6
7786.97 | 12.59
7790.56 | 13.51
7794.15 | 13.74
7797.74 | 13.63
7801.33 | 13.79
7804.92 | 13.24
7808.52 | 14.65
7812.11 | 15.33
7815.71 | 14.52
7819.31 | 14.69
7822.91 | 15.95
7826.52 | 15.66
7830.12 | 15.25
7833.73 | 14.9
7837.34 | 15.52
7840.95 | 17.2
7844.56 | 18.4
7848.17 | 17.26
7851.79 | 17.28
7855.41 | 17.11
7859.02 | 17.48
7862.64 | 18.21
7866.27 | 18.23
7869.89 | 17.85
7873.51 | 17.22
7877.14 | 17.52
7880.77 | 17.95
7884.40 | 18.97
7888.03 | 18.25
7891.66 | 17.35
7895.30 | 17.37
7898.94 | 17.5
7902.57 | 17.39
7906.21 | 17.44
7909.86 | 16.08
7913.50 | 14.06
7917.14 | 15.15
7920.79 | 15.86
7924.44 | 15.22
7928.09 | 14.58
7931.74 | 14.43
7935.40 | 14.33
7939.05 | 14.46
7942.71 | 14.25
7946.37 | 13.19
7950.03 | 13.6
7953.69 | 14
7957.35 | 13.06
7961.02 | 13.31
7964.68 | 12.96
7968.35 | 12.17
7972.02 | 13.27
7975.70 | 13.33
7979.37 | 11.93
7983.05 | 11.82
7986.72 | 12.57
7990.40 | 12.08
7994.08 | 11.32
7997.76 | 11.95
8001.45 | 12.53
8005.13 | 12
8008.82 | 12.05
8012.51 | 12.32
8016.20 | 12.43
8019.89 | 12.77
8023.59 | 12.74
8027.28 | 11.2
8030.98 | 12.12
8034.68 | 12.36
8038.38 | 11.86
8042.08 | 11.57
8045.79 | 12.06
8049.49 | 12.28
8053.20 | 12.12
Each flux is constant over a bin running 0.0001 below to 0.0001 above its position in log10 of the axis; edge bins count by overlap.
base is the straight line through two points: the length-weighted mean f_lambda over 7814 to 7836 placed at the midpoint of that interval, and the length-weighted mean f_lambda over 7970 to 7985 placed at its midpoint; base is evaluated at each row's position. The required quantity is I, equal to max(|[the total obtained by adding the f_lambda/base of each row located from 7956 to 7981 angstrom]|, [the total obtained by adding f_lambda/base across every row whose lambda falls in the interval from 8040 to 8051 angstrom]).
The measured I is 7.1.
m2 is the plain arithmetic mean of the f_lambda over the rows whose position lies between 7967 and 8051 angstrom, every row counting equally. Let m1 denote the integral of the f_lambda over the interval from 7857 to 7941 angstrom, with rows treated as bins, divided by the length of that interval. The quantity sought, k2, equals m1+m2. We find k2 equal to 28.8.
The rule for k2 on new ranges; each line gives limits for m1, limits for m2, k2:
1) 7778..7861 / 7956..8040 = 27.5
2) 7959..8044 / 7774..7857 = 27.3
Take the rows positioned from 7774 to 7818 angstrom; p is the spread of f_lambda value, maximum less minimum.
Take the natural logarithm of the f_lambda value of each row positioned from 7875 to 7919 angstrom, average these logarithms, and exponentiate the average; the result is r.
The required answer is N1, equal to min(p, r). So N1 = 2.7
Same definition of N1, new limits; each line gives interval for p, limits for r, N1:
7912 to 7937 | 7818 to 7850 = 1.8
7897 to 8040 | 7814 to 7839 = 6.3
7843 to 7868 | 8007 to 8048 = 1.3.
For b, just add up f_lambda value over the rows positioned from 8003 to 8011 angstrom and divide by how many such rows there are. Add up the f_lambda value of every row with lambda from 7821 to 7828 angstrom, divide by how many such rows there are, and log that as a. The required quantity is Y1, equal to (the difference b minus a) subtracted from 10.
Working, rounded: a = 15.8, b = 12.0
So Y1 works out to 13.8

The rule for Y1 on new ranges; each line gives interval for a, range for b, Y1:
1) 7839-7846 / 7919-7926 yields 12.3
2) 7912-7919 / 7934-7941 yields 10.2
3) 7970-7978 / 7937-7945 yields 8.9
